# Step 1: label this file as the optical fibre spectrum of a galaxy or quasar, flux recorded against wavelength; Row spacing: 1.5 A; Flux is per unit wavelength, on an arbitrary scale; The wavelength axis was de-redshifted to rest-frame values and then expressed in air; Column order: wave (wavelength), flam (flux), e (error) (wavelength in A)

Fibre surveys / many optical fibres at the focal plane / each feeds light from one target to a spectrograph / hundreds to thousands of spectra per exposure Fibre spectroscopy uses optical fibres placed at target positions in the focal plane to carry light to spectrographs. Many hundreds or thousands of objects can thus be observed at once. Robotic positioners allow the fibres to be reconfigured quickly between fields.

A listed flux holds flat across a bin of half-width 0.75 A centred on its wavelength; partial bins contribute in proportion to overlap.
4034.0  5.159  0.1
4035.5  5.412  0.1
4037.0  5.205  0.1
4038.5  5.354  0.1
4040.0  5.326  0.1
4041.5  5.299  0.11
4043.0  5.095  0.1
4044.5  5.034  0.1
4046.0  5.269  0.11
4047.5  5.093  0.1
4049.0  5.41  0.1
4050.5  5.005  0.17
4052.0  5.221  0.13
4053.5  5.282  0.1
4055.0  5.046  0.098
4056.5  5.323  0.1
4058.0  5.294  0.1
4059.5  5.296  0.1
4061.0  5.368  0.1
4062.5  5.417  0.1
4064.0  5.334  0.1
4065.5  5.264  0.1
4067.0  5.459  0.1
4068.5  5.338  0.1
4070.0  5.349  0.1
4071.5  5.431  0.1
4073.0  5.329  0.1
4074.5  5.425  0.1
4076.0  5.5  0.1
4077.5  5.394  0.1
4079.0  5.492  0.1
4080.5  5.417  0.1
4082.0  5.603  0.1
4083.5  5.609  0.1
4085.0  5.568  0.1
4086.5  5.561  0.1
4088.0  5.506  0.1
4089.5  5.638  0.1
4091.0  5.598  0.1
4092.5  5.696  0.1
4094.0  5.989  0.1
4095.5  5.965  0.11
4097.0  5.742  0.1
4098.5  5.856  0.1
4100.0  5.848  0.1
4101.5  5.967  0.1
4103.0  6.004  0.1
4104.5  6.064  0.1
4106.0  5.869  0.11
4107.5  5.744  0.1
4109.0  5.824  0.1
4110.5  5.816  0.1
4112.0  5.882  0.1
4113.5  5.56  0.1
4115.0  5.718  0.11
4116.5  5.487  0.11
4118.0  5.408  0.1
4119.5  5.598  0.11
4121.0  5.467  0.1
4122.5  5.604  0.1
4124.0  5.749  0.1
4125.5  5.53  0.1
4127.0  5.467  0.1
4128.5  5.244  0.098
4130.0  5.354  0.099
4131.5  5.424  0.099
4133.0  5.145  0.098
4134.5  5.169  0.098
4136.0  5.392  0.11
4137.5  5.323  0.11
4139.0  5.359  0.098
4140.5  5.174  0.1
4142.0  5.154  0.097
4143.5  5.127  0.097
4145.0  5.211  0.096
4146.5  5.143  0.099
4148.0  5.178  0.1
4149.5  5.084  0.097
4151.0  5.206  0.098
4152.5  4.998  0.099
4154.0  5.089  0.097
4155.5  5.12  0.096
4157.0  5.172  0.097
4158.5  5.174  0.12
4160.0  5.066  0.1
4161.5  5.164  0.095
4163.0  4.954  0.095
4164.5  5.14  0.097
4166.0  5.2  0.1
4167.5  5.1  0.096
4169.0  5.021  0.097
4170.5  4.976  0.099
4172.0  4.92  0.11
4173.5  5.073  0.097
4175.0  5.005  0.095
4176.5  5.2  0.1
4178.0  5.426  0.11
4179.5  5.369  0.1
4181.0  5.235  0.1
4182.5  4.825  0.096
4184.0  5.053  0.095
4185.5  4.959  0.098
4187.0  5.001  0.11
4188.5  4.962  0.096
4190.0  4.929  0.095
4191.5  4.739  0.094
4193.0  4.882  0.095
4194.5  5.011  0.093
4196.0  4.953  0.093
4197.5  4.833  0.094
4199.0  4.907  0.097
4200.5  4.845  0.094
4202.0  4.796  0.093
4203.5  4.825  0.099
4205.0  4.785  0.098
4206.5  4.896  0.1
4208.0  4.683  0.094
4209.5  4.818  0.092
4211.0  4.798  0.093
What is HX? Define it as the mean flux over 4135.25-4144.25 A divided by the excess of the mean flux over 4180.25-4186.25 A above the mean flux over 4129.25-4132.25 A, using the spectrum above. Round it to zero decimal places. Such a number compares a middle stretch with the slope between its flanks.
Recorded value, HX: -14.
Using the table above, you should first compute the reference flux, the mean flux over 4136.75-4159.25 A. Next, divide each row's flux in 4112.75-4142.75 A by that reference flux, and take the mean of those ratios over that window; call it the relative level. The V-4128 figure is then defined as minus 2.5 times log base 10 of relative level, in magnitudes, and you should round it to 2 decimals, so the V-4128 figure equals -0.05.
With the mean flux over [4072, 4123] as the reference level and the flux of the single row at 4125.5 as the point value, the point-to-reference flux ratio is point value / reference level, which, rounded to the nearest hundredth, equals 0.98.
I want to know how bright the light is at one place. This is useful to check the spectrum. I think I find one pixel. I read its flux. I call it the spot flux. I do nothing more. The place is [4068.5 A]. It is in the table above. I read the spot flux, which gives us 5.338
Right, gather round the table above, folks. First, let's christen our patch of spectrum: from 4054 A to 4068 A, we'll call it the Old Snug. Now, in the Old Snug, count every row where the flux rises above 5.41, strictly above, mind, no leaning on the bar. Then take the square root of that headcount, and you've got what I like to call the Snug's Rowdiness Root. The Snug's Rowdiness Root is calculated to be 1.4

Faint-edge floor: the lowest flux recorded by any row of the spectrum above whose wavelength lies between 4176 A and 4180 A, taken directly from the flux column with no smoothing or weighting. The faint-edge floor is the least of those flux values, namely 5.2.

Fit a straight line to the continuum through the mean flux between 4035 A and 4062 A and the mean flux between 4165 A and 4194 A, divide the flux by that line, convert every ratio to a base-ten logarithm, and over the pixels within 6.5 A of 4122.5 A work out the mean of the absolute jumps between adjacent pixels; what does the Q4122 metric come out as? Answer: 0.0116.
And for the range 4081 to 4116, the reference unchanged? 0.0075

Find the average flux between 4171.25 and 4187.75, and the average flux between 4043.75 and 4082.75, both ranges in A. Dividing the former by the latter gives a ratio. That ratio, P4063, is 0.96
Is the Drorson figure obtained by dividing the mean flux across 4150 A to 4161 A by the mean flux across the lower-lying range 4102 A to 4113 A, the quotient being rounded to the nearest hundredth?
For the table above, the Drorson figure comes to 0.87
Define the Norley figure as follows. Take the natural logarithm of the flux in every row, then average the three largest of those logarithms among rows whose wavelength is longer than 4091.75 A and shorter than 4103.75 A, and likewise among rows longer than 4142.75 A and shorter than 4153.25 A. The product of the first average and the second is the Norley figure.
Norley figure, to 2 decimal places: 2.95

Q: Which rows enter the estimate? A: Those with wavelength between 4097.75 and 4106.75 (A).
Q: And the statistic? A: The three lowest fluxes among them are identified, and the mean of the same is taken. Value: 5.86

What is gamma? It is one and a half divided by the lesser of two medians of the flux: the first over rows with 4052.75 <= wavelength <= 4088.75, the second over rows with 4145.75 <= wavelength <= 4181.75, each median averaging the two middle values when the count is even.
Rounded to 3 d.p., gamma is 0.292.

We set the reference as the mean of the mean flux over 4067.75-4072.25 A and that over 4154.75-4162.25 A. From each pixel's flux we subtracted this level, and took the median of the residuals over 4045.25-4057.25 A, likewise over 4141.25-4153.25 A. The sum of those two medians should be -0.12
